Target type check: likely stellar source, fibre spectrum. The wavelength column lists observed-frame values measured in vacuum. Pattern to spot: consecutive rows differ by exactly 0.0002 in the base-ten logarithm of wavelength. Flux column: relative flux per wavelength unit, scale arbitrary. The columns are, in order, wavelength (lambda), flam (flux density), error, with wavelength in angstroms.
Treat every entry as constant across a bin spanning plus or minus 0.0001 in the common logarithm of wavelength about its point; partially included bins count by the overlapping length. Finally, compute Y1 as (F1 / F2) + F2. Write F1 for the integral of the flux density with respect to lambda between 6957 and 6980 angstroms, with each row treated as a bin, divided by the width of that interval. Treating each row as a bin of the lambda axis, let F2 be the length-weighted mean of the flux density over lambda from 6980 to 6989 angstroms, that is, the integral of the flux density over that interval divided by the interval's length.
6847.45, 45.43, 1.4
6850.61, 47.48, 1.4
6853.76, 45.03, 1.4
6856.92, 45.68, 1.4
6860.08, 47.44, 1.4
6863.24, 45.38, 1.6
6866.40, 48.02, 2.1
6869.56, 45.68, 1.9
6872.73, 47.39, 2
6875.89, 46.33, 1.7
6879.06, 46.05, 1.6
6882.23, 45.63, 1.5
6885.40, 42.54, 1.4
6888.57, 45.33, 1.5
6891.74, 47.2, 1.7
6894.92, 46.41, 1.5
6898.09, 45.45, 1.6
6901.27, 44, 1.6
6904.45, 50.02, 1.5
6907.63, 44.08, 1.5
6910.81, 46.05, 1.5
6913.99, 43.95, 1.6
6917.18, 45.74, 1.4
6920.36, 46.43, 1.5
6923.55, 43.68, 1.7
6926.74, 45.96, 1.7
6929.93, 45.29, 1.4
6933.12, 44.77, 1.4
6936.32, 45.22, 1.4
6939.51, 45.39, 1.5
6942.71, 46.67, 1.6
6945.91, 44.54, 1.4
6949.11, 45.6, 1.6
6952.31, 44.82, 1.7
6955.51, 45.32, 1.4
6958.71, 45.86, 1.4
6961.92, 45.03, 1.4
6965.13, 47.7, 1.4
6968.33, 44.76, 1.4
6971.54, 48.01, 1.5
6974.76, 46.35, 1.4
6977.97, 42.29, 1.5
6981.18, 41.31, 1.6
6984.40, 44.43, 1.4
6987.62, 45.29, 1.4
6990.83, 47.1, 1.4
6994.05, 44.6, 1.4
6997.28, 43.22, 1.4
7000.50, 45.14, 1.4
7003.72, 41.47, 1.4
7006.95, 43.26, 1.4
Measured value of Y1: 44.8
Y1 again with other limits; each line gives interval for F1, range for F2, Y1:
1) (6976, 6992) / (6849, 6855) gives 47.3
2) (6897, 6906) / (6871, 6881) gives 47.5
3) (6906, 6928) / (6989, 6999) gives 46.0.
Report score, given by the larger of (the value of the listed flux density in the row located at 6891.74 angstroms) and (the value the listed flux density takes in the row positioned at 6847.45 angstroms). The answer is 47.2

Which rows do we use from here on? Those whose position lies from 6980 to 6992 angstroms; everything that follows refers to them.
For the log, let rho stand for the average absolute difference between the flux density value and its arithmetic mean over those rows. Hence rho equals 1.66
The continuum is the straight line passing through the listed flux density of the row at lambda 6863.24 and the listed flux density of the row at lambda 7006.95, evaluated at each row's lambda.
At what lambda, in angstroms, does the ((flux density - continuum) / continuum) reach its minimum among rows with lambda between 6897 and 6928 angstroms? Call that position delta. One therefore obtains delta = 6901.27 angstroms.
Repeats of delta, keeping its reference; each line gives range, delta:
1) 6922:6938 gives 6923.55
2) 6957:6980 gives 6977.97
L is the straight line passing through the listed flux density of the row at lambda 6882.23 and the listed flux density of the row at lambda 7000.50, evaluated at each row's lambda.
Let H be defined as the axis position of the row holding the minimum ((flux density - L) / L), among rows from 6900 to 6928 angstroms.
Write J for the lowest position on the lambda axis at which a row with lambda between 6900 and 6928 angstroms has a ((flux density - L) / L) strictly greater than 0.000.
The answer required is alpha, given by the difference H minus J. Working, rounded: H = 6923.55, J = 6904.45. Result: 19.1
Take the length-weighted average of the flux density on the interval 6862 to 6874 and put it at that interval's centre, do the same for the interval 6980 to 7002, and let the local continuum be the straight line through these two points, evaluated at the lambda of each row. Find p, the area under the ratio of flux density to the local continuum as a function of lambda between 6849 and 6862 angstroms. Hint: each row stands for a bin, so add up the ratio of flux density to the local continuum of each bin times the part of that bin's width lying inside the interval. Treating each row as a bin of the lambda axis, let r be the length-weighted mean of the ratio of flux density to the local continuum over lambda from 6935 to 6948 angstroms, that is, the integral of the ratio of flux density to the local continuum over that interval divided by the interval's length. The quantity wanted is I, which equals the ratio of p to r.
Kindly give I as 12.8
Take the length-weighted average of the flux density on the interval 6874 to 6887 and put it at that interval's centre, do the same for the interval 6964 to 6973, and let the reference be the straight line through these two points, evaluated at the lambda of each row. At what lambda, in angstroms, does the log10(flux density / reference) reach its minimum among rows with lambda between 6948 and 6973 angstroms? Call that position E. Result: 6968.33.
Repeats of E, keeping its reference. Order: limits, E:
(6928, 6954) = 6945.91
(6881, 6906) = 6885.40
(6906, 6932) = 6923.55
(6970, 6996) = 6981.18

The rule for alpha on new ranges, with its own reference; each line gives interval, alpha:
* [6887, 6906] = 9.5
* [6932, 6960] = 3.2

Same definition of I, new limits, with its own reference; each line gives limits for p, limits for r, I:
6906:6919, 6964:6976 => 12.3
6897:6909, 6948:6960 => 11.9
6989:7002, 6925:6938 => 13.2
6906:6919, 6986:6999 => 12.6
